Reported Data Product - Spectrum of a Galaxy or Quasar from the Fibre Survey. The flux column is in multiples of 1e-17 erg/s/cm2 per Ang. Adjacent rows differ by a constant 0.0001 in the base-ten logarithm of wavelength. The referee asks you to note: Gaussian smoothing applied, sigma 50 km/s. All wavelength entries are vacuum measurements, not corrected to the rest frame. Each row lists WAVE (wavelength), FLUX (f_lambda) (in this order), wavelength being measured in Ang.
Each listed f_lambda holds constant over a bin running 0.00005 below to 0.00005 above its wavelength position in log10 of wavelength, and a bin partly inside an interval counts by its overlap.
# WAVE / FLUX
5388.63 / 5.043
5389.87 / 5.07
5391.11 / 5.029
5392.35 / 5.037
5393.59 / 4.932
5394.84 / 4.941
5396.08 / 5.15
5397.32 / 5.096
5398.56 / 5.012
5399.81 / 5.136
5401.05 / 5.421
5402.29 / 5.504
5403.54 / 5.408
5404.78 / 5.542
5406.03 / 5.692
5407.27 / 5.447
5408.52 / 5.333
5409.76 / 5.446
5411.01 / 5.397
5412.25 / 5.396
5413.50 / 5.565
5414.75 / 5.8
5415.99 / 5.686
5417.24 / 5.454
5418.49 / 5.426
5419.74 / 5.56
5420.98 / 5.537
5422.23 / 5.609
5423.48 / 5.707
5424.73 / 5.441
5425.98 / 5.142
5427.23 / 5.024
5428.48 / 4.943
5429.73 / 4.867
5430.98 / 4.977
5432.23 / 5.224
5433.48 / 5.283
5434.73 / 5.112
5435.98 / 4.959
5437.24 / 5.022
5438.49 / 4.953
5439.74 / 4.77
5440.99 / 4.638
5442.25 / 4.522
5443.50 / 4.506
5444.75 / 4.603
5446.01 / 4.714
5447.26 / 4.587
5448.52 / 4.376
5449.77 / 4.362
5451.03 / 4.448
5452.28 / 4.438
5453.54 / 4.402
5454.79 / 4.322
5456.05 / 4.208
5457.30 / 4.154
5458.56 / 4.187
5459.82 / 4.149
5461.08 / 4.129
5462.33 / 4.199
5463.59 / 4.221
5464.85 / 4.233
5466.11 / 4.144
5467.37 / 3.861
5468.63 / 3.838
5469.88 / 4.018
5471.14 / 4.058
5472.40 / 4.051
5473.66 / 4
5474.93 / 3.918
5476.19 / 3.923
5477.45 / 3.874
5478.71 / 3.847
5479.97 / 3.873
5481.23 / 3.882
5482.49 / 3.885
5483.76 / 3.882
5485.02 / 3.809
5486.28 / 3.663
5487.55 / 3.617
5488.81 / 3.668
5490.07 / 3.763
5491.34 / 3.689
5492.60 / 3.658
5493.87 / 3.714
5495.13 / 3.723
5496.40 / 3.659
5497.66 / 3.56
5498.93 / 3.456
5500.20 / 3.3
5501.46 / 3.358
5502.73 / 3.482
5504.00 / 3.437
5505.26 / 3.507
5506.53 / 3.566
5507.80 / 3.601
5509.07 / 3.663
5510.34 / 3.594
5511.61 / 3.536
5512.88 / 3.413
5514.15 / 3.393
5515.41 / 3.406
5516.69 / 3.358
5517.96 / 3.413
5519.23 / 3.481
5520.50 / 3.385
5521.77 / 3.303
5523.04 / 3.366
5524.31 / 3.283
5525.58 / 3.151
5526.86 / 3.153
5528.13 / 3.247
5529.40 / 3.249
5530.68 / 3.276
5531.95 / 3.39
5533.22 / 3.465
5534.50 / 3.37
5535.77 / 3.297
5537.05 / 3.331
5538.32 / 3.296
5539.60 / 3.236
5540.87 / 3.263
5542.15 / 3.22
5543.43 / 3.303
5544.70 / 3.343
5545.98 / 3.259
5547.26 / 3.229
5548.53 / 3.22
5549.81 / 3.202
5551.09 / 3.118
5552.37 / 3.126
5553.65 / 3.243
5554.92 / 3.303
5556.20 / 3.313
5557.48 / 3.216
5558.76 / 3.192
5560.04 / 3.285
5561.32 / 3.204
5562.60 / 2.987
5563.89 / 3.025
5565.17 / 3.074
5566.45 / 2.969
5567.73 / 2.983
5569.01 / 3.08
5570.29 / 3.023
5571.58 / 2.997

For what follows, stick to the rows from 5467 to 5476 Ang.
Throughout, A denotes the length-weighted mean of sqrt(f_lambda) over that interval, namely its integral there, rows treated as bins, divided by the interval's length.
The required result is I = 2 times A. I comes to 3.98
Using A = 1.99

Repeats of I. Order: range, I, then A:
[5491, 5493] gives 3.84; 1.92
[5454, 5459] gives 4.12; 2.06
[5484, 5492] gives 3.85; 1.93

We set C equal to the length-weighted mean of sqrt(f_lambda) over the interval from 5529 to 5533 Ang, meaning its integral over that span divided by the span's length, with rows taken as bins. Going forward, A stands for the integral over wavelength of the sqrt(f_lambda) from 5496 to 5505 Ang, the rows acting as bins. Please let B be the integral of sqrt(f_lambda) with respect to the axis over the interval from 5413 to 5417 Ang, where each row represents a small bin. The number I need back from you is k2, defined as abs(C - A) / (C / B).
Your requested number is 78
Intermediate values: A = 16.8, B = 9.5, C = 1.82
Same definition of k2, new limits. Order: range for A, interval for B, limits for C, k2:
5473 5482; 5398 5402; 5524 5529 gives 82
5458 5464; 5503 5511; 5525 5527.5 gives 89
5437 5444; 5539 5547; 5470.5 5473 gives 95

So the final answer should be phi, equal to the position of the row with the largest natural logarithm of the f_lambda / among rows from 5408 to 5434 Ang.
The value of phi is 5414.75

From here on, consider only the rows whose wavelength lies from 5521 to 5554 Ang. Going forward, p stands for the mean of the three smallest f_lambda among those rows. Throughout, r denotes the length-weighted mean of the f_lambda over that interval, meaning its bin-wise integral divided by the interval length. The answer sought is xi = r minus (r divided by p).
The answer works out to 2.22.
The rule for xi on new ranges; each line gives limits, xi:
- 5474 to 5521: 2.54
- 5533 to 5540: 2.31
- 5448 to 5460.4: 3.27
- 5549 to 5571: 2.08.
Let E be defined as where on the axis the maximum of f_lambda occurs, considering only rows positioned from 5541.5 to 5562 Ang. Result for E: 5544.70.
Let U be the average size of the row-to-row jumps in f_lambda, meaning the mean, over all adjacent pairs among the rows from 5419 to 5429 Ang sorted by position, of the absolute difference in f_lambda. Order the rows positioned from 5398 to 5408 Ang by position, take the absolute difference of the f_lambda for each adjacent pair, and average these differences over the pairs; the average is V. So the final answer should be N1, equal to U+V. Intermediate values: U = 0.137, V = 0.16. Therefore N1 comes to 0.30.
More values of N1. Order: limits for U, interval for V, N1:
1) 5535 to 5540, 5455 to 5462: 0.08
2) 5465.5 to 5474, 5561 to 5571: 0.18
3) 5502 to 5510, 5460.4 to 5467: 0.10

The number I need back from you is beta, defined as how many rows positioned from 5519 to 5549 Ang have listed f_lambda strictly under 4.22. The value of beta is 24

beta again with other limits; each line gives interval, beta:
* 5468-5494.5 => 21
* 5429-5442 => 0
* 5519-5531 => 10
